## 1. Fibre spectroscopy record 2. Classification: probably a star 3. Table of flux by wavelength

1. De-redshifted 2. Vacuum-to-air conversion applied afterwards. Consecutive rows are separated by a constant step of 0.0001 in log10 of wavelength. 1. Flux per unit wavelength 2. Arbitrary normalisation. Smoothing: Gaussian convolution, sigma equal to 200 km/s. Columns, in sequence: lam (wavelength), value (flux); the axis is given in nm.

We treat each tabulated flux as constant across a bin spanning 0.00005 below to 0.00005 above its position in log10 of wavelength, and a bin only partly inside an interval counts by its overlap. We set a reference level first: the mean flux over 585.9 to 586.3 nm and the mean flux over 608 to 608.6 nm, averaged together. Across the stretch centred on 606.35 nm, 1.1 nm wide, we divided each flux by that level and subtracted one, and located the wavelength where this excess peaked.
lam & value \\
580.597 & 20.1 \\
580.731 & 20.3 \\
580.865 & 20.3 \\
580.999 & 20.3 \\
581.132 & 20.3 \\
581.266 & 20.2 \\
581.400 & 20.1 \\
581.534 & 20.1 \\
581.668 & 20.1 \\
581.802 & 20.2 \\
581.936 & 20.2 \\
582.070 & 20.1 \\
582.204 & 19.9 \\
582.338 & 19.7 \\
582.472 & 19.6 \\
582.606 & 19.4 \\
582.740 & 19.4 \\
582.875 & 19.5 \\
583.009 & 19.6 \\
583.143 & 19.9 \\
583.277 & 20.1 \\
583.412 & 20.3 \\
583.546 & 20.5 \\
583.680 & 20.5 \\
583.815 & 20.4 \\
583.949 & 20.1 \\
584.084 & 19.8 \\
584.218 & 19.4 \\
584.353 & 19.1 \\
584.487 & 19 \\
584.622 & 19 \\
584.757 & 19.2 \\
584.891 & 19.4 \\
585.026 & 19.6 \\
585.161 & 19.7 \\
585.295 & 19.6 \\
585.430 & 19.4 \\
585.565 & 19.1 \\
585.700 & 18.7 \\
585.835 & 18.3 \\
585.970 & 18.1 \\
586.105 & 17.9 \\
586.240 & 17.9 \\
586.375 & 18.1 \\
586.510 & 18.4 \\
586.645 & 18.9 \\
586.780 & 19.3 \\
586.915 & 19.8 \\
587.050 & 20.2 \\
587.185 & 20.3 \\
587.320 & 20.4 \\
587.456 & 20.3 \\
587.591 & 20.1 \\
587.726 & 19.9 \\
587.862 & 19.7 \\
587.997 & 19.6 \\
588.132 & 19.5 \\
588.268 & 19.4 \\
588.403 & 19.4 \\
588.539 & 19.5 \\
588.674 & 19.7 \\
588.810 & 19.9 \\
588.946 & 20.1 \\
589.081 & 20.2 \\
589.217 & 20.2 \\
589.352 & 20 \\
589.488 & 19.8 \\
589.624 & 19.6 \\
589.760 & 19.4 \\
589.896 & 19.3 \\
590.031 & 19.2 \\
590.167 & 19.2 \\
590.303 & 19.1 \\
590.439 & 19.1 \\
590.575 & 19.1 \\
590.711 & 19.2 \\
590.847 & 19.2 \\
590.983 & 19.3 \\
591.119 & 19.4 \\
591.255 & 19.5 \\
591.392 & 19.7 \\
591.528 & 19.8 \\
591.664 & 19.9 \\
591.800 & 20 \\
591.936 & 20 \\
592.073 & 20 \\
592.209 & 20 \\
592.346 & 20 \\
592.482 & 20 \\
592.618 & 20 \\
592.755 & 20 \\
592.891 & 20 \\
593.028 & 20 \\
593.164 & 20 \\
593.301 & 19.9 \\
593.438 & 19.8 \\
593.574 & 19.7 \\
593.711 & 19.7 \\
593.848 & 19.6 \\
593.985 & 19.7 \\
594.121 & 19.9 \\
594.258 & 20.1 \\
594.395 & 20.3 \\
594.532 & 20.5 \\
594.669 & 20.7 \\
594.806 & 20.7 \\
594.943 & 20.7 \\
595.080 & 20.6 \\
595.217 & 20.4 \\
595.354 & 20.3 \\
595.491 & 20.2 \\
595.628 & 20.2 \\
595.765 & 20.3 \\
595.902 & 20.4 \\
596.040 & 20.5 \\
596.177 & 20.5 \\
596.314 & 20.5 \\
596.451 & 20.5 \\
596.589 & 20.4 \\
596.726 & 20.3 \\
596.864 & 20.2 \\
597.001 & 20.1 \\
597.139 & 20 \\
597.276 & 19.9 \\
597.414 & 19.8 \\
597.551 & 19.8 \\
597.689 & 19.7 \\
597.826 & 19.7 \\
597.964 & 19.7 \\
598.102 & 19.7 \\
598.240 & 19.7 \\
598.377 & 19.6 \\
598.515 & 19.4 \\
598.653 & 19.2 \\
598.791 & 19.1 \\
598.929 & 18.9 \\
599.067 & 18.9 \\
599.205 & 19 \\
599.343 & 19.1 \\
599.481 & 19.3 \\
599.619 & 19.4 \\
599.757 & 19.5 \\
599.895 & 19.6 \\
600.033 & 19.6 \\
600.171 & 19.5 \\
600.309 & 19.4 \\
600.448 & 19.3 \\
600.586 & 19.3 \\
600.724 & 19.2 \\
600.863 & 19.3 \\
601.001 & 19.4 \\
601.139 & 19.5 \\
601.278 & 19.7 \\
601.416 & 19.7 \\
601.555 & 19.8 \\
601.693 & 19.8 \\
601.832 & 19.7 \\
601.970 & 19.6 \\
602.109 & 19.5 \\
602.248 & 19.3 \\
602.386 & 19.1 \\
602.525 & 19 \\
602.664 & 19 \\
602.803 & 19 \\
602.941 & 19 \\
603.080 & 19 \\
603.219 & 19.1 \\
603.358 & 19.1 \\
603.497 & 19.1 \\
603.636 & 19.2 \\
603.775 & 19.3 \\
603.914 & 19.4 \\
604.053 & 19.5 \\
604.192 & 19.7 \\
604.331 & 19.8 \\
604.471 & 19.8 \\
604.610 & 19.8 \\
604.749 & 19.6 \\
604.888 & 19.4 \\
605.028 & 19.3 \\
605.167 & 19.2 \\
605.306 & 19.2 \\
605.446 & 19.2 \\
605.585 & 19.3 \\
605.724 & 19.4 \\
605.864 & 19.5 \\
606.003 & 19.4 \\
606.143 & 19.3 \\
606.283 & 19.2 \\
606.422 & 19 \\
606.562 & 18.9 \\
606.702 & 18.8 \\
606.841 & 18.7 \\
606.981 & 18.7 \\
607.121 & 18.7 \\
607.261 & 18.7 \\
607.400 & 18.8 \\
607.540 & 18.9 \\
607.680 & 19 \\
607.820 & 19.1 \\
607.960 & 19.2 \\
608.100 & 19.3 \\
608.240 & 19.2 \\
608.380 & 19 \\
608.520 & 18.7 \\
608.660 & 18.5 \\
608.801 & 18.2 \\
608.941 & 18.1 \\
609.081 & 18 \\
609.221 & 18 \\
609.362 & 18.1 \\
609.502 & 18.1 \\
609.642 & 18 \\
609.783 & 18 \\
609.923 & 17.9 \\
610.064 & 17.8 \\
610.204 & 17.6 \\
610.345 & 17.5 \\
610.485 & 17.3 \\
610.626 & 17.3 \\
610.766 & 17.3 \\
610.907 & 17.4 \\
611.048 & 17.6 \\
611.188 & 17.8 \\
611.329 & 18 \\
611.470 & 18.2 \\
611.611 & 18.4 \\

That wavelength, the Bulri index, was 605.864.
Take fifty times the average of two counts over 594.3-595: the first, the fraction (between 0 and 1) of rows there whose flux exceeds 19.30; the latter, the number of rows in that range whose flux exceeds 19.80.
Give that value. 150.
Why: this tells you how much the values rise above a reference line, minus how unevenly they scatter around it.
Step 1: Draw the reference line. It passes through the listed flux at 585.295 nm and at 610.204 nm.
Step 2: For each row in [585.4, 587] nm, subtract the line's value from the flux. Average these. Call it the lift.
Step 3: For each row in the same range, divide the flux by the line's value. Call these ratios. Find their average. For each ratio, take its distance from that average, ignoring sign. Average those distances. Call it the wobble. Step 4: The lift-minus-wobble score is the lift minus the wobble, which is -0.90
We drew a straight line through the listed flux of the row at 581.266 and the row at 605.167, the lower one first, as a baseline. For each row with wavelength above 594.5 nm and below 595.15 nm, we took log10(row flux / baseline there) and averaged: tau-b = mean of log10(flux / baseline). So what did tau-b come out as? 0.022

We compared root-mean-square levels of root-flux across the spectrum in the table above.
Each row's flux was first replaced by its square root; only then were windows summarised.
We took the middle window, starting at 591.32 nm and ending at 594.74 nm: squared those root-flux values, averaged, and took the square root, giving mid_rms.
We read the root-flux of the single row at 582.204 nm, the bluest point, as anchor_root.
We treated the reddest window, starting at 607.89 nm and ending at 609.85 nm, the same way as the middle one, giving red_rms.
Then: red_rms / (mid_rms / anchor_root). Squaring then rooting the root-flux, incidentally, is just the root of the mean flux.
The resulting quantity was 4.29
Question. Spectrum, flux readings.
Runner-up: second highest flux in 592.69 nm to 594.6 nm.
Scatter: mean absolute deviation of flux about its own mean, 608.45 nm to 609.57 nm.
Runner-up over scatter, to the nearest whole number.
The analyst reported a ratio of 105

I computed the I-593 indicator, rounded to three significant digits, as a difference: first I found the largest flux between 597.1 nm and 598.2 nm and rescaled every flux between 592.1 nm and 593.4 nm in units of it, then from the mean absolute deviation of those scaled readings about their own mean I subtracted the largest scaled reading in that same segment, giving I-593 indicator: -0.999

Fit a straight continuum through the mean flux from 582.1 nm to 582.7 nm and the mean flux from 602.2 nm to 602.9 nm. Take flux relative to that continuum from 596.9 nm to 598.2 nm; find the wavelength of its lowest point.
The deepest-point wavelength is 597.689 nm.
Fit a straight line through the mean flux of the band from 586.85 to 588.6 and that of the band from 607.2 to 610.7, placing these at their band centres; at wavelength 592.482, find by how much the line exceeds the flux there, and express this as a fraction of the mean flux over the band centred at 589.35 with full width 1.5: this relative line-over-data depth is -0.025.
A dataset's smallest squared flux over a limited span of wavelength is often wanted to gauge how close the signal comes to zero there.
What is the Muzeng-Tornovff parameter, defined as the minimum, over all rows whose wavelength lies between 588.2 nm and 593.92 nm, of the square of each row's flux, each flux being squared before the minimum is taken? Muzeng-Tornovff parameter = 365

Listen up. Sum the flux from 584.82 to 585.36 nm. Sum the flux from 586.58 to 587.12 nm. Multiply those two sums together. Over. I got 6123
